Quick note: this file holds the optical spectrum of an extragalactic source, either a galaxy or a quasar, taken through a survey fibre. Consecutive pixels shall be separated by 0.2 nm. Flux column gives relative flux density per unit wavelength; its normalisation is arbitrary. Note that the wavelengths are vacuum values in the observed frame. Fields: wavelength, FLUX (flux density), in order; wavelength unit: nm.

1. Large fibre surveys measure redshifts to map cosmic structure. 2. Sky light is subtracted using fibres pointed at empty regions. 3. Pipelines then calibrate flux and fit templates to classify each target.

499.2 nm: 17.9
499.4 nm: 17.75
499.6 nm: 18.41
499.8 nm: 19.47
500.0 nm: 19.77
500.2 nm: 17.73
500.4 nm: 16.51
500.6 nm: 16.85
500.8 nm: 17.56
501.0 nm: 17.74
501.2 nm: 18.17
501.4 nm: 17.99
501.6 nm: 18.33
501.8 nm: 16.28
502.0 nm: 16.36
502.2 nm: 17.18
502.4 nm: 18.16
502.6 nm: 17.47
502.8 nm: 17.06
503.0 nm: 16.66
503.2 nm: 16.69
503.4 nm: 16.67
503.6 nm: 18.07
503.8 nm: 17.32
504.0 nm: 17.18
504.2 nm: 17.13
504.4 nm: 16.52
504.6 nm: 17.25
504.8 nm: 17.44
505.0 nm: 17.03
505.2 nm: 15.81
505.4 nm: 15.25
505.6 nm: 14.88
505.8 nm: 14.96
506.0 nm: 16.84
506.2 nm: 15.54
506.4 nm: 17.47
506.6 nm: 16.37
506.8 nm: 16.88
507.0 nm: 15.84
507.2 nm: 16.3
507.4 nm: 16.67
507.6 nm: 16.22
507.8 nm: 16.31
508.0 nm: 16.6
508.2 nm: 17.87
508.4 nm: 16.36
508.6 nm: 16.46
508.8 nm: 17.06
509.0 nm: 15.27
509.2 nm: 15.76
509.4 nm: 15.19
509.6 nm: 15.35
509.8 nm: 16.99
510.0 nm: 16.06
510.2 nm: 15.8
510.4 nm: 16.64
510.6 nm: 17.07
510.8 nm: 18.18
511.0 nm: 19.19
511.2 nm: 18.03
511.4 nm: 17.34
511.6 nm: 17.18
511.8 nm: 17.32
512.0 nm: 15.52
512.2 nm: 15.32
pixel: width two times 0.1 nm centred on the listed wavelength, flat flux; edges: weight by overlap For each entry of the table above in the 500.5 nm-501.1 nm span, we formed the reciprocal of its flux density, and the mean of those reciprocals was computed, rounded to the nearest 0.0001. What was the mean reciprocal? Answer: 0.0576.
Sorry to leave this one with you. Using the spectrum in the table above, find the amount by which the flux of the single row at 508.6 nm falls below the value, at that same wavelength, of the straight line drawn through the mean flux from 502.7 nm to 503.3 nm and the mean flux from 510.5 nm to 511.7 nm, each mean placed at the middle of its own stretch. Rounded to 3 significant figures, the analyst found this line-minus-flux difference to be 1.05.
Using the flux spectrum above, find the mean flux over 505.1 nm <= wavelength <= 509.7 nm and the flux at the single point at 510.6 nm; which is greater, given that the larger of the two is 17.1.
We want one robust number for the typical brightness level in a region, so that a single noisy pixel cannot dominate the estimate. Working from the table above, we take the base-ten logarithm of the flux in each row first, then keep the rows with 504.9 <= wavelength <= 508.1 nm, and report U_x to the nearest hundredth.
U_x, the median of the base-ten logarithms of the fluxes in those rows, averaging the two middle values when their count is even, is 1.21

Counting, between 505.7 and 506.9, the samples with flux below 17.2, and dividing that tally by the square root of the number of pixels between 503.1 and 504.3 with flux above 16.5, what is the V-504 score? 2.0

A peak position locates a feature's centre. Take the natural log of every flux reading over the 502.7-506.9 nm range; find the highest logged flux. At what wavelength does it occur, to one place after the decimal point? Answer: 503.6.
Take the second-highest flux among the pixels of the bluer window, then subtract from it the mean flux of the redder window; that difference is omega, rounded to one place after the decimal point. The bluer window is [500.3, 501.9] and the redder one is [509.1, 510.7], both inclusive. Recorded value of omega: 2.1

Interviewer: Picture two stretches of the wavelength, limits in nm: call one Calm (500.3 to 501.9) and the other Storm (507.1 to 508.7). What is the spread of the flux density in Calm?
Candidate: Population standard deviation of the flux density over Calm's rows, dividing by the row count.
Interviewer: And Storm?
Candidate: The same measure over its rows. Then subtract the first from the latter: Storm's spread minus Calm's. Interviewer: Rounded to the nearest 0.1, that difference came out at -0.2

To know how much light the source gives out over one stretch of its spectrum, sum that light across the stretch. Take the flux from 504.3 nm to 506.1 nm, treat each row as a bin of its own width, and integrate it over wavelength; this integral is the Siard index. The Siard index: 29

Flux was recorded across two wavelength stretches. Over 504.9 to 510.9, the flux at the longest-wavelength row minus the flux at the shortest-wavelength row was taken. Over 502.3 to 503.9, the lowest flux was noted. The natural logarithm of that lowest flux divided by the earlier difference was 2.67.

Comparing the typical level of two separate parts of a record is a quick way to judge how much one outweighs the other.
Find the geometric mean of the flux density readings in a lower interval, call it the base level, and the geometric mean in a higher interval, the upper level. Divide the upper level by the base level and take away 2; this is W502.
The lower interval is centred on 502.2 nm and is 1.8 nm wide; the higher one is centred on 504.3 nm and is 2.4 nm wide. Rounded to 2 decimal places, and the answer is -1.02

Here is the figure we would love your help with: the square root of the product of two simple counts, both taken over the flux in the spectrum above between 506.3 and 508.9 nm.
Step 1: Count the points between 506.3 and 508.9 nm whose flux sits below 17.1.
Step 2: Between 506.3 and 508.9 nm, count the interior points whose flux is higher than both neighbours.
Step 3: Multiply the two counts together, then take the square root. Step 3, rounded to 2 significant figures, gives 5.7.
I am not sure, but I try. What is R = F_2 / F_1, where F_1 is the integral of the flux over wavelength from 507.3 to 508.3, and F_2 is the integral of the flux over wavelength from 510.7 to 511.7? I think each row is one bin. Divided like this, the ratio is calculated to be 1.1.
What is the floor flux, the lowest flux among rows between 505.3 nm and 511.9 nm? 14.88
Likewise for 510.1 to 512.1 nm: 15.52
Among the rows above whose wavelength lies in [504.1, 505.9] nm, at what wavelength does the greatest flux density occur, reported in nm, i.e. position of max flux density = 504.8 nm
